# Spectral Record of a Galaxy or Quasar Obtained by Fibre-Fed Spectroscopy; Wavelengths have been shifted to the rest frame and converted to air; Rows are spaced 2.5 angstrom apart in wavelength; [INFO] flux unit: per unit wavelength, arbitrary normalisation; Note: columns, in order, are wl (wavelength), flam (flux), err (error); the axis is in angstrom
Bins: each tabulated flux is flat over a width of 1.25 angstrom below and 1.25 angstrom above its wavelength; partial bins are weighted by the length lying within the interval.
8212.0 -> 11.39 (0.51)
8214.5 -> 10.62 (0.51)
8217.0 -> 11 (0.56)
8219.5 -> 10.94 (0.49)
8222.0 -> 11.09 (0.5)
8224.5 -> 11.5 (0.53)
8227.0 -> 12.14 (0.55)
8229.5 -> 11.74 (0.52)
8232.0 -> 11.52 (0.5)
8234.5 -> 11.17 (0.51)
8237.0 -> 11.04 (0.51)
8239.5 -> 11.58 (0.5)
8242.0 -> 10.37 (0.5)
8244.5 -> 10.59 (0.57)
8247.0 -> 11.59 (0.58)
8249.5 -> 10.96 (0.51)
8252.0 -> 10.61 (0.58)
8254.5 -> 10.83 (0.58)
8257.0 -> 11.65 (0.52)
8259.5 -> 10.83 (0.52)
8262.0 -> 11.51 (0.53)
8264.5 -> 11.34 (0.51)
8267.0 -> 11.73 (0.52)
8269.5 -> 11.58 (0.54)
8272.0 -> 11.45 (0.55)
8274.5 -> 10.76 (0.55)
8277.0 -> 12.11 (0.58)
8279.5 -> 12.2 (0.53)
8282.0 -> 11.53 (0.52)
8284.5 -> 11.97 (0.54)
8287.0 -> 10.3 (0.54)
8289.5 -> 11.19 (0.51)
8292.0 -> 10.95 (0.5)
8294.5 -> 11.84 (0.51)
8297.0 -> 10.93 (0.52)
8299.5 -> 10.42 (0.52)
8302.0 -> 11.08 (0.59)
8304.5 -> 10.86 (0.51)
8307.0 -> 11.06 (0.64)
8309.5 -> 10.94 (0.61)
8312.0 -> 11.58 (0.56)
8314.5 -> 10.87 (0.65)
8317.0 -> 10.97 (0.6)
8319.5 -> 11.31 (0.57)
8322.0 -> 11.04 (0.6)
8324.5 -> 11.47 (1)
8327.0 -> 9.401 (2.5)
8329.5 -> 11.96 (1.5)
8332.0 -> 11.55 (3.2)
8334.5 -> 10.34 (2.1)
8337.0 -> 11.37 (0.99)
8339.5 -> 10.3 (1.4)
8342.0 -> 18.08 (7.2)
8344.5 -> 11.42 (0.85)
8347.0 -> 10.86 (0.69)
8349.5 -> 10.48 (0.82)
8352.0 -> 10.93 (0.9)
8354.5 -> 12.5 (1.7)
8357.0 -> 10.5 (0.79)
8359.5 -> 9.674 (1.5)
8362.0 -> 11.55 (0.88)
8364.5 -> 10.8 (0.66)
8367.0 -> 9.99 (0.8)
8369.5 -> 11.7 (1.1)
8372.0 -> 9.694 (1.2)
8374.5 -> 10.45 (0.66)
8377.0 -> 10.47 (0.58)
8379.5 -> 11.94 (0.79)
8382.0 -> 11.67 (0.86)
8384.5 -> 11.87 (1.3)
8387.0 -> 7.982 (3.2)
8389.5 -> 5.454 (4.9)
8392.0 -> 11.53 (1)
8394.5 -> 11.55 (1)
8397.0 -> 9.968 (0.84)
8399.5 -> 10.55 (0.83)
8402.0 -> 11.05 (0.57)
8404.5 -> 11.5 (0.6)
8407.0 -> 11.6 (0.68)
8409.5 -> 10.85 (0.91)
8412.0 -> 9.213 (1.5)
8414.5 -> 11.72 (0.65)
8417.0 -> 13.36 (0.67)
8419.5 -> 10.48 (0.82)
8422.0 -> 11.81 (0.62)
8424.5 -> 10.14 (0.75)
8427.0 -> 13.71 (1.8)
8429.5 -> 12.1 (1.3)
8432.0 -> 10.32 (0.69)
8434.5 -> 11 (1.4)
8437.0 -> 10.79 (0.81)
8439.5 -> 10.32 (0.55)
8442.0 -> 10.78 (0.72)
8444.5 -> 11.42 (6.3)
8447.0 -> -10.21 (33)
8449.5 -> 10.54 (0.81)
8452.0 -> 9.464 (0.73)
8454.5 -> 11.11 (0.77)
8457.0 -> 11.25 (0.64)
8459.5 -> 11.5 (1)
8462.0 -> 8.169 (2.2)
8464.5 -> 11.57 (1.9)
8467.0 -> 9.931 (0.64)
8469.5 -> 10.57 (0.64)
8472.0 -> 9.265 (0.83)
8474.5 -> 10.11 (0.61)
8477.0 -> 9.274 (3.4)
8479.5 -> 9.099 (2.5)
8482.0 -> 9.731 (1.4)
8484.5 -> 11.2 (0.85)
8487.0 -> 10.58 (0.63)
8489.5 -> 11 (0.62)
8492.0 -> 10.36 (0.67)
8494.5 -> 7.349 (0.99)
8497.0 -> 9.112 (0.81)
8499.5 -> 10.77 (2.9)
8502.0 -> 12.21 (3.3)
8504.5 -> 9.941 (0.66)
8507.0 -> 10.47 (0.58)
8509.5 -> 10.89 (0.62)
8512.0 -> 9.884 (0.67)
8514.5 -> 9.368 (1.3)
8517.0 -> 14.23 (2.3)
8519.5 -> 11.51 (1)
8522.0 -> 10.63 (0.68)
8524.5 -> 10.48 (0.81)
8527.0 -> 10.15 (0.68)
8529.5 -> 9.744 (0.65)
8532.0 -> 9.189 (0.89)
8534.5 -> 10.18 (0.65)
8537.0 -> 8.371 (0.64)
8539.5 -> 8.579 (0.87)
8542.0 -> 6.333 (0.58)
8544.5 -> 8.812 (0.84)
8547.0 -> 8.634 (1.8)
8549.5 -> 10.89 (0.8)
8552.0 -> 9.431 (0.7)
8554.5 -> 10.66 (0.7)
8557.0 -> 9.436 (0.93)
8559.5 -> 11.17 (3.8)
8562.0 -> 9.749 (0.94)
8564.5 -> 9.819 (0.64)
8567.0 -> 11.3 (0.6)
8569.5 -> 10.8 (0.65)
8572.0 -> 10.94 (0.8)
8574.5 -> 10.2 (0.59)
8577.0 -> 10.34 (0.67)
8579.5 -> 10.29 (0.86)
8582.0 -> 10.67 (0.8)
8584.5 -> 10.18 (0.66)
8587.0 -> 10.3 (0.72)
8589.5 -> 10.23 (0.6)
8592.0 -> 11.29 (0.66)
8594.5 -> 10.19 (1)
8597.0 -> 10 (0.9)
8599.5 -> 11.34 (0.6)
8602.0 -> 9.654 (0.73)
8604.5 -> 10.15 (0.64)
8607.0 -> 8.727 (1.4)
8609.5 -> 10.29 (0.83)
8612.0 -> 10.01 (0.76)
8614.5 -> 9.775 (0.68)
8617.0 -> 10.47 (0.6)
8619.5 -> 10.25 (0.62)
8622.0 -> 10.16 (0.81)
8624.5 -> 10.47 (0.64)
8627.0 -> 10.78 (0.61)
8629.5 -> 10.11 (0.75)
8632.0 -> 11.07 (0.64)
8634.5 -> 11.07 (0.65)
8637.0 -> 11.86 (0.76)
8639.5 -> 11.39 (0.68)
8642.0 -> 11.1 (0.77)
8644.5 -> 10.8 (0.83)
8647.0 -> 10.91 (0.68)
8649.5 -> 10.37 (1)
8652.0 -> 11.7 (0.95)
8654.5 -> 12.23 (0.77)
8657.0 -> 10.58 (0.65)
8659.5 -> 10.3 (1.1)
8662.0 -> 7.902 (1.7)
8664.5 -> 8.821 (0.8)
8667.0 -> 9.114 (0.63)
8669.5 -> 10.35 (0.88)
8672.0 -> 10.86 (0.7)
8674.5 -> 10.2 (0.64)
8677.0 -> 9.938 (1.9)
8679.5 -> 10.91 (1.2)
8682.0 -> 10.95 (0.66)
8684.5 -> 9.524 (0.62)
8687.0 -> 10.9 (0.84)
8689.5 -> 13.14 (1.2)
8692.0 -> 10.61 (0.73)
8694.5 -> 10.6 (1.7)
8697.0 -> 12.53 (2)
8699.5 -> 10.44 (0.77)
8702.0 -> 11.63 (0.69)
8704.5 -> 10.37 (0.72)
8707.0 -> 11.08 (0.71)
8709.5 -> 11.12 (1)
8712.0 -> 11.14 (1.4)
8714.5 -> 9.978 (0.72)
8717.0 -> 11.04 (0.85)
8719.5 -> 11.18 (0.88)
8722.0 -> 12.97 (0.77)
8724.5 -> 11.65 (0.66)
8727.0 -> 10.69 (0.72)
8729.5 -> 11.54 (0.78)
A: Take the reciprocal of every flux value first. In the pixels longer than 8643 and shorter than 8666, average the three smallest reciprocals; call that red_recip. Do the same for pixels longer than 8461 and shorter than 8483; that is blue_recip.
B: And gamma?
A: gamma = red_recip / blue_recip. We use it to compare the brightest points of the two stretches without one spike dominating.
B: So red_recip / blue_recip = 0.92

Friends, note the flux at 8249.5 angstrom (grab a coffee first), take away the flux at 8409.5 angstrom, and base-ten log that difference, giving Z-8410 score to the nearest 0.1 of -1.0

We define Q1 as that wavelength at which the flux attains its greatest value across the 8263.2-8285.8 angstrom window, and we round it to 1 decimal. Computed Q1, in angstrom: 8279.5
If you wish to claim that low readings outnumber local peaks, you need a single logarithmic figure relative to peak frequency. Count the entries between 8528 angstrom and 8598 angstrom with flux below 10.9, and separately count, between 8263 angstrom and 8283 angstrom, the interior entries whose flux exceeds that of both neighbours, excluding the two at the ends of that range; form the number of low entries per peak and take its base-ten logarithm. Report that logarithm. 1.08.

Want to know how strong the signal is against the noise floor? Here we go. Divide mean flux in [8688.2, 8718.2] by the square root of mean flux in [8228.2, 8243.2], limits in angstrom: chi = 3.32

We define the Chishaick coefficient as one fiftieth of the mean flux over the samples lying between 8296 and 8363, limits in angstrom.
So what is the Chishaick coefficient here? 0.225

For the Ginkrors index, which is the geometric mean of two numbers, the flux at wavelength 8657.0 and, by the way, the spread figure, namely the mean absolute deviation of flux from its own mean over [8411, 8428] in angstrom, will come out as 3.7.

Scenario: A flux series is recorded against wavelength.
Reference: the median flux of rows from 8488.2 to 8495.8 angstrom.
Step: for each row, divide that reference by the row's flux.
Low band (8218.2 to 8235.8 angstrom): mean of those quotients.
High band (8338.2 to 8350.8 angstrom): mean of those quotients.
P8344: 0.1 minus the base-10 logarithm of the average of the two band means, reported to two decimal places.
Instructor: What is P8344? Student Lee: 0.15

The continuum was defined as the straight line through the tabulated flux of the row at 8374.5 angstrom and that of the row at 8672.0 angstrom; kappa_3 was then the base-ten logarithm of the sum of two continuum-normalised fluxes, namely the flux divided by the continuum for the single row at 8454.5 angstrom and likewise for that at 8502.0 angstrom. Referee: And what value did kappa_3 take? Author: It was 0.343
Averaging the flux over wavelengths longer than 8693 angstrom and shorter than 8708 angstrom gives 11.1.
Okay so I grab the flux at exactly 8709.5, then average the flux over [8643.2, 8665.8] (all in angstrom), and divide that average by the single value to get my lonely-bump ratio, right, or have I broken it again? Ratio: 0.94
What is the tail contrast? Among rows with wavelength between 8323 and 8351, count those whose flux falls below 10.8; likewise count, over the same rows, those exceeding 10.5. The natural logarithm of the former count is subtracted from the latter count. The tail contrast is 6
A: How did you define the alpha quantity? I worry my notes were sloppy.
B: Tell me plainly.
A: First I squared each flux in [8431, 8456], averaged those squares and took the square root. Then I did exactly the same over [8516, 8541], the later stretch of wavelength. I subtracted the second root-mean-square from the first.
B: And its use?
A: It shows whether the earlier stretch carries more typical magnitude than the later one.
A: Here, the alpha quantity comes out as 0.2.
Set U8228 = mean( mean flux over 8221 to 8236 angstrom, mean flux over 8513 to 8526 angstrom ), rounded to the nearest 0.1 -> 11.4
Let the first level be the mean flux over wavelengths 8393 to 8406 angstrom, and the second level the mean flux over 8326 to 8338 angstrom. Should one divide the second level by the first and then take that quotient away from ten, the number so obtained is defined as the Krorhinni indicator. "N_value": 9.00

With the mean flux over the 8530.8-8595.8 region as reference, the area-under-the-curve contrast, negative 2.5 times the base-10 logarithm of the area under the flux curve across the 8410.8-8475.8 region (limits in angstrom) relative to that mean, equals -4.54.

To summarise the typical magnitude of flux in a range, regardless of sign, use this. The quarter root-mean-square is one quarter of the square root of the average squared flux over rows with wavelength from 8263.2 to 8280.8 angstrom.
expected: 2.90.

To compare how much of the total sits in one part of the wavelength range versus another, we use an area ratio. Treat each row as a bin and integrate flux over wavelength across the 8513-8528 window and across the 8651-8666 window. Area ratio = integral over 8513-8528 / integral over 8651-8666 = 1.08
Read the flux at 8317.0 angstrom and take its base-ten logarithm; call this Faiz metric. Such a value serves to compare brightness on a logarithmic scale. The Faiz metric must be 1.04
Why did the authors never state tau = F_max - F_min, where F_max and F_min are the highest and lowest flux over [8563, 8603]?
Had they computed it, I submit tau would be 1.7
